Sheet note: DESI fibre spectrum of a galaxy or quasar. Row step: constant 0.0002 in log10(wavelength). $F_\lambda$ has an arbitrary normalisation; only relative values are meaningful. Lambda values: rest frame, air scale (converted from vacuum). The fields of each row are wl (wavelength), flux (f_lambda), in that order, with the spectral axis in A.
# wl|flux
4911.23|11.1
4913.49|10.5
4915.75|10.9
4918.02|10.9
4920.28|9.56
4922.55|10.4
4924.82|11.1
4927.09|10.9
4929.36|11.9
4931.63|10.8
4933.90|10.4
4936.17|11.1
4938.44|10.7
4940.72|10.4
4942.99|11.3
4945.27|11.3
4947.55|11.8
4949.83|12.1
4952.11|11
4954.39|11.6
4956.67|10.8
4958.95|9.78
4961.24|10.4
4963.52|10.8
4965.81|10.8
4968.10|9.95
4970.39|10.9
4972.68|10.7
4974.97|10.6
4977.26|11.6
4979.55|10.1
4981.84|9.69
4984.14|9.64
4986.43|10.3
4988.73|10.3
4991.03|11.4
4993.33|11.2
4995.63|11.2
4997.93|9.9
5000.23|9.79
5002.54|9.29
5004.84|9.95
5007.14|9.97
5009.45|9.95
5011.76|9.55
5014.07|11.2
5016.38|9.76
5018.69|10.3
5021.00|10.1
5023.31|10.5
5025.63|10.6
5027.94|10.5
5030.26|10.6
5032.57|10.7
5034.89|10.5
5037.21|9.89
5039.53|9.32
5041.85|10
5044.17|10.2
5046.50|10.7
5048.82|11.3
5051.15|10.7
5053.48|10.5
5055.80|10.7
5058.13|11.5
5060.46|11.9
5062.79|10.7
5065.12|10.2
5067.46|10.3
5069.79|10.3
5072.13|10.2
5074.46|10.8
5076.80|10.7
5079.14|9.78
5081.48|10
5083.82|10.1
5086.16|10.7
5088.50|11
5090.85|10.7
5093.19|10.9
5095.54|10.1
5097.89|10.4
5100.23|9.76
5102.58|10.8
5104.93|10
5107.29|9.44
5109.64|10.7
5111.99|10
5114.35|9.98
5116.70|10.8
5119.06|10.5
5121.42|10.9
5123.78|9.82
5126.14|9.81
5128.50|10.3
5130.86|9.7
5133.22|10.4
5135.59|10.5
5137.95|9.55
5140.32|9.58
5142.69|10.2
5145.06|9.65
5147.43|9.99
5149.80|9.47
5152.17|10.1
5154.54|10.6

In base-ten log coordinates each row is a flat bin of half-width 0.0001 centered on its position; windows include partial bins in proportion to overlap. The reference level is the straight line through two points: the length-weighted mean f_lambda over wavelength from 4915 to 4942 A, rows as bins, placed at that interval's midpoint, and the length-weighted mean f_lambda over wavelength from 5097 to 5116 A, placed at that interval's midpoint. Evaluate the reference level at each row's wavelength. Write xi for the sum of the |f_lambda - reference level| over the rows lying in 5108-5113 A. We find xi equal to 0.69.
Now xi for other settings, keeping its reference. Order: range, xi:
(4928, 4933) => 1.20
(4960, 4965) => 0.41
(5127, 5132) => 0.59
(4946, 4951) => 2.52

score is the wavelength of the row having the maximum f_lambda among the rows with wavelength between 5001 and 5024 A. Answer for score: 5014.07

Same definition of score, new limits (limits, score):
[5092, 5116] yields 5093.19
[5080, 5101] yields 5088.50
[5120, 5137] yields 5121.42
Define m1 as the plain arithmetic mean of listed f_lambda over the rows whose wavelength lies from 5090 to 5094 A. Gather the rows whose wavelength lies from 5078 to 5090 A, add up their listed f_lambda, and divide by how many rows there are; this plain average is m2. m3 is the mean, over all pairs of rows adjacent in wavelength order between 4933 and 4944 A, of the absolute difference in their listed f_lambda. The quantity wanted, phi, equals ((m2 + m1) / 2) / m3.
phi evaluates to 18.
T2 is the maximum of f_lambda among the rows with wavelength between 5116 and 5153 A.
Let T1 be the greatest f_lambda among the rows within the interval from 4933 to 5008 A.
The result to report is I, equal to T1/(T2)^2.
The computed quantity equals 0.102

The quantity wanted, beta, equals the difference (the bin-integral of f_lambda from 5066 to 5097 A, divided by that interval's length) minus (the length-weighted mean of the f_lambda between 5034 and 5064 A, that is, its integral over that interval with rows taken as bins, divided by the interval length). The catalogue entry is -0.2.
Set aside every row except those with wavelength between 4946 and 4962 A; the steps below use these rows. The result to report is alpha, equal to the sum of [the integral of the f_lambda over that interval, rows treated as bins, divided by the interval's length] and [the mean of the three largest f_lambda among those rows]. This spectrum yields 22.9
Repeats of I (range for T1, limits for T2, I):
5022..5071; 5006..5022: 0.095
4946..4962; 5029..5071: 0.085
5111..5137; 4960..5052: 0.081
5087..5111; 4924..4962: 0.075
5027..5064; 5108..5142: 0.100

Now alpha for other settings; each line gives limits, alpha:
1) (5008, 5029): 21.0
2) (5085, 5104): 21.4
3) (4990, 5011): 21.5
